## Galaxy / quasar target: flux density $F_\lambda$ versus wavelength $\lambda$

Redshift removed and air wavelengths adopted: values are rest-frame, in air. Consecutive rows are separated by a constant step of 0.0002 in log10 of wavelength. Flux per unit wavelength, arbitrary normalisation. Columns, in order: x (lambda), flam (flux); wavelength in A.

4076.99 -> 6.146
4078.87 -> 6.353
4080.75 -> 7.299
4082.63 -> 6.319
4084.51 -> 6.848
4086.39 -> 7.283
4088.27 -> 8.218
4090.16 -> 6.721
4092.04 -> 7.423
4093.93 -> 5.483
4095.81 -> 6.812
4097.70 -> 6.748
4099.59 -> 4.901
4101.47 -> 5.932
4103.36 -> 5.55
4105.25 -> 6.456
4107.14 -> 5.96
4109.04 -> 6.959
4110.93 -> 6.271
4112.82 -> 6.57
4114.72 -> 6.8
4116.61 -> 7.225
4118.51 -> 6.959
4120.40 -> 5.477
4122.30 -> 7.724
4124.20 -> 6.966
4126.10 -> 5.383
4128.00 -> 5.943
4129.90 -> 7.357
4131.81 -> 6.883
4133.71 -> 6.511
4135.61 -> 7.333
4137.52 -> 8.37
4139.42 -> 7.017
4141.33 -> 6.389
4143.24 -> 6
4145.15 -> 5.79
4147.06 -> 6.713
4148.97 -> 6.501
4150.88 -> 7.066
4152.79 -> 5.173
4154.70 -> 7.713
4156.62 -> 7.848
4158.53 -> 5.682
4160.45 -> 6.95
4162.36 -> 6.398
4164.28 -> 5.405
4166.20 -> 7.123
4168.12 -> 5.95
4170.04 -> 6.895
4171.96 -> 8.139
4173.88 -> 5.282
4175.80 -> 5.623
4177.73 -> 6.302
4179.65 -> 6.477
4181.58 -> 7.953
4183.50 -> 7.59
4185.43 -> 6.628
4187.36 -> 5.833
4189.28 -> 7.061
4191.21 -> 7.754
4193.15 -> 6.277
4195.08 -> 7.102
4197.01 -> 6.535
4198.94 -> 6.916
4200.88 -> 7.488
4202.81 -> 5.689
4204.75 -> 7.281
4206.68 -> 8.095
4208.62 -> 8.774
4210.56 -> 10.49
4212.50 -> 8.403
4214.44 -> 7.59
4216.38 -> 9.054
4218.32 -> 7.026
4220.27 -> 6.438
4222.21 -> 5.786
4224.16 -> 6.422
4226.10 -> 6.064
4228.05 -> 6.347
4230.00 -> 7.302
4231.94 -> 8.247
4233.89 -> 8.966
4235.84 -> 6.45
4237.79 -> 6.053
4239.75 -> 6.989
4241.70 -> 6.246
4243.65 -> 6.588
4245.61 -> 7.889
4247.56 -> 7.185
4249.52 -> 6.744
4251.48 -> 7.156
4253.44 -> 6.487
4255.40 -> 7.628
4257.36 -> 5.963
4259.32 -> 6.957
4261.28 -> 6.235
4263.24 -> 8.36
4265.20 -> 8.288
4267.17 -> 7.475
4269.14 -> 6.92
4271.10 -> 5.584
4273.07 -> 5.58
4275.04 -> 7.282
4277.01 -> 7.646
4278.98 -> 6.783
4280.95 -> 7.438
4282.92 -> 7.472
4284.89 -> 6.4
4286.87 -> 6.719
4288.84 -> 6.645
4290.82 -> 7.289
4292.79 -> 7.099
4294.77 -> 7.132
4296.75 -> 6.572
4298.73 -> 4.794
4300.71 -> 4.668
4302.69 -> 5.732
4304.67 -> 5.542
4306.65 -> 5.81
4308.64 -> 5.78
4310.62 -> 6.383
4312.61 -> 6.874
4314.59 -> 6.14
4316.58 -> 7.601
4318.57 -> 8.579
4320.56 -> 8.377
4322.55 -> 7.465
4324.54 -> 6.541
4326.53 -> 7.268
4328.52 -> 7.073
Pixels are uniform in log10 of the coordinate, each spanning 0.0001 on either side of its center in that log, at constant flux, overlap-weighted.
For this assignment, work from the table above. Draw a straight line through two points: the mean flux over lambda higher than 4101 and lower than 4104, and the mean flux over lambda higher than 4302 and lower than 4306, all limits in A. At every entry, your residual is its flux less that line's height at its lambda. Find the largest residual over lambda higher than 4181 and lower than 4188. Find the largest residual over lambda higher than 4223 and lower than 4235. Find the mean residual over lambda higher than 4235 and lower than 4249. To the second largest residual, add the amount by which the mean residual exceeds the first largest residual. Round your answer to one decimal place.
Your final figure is 2.1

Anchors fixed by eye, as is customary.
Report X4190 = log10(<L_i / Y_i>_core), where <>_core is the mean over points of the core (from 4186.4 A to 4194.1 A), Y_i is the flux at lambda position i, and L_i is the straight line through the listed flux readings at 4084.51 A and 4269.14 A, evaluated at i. 0.015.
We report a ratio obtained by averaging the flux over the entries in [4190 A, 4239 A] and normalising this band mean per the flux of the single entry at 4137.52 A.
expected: 0.87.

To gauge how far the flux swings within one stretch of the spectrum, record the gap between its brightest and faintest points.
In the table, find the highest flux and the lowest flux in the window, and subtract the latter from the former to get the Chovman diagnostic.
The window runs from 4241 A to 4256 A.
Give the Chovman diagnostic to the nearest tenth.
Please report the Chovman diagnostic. 1.6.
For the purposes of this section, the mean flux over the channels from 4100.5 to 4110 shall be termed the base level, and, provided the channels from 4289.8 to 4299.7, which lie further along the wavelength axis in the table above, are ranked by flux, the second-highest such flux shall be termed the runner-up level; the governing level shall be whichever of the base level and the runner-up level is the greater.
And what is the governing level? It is 7.13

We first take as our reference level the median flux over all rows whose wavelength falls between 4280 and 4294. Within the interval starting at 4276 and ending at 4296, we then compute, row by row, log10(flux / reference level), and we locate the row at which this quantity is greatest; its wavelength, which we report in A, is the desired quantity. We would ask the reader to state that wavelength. 4277.01 A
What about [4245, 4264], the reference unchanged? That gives 4263.24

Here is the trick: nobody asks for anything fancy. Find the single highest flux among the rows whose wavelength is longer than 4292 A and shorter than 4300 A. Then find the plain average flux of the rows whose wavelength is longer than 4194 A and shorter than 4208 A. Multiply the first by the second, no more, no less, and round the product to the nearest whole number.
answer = 50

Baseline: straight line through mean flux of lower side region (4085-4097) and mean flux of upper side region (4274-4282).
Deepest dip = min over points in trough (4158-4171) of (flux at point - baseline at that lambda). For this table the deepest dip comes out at -1.7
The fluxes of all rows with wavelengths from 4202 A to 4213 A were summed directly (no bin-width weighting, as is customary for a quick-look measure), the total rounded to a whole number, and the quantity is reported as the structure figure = 49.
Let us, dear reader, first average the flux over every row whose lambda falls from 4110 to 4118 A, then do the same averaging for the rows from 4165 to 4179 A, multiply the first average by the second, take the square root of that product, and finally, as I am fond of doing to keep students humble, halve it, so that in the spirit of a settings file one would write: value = 3.30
